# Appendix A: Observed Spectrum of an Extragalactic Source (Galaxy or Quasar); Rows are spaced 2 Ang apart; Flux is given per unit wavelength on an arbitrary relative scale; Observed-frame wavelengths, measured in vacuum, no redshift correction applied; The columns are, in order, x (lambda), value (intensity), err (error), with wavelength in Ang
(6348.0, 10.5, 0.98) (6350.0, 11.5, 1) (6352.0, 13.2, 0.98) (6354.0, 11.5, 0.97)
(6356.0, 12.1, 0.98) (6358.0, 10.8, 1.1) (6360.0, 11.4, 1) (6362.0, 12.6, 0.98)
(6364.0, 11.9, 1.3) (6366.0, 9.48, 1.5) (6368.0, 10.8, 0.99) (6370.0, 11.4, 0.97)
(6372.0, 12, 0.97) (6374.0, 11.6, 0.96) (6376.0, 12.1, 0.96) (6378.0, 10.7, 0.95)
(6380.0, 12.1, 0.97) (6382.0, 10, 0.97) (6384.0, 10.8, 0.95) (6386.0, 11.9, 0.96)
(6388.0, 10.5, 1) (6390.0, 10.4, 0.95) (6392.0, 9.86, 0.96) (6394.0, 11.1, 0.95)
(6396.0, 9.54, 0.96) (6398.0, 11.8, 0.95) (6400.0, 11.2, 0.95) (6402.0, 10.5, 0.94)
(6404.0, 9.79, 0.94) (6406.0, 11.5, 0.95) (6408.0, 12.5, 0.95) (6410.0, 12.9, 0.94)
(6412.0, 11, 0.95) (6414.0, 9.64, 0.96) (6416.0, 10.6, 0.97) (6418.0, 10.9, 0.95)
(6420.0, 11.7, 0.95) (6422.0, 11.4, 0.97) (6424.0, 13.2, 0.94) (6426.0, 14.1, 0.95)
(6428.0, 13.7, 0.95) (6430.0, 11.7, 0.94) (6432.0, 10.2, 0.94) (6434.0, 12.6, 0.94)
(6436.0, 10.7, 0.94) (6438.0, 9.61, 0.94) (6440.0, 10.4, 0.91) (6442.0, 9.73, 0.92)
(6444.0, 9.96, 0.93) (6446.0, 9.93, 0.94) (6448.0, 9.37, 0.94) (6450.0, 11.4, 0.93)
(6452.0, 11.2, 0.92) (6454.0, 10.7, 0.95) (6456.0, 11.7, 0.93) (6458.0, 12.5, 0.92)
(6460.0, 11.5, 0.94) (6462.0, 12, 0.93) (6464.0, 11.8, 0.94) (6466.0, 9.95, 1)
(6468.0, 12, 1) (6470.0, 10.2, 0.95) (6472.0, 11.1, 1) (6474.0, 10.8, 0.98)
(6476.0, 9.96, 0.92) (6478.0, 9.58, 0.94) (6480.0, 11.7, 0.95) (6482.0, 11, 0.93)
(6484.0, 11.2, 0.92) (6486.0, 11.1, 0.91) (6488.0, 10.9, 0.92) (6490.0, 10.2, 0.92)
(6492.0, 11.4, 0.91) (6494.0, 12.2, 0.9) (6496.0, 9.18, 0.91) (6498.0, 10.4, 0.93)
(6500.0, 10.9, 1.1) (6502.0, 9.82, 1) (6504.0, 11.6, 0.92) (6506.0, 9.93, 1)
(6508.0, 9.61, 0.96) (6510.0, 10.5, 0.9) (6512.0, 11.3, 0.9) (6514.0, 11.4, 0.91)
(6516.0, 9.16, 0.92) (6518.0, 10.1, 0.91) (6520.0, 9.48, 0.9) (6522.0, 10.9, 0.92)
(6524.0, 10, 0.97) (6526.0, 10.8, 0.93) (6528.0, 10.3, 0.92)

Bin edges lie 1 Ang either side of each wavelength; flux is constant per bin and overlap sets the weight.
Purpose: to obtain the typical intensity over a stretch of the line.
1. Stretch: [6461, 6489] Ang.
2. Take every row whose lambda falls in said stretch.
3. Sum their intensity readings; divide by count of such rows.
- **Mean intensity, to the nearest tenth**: 10.9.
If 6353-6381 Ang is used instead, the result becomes 11.5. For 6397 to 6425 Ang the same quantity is 11.3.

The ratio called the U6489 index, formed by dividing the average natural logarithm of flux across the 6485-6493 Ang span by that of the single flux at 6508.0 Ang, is 1.06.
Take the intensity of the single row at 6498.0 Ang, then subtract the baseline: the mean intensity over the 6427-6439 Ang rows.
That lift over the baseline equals -1.02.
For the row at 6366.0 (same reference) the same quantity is -1.94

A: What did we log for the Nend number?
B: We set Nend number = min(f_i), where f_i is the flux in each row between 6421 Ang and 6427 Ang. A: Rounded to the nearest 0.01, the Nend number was 11.40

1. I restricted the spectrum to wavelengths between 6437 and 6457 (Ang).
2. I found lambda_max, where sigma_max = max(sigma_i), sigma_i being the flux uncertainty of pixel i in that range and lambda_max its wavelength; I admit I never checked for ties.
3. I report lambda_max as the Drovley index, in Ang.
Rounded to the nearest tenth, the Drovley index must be 6454.0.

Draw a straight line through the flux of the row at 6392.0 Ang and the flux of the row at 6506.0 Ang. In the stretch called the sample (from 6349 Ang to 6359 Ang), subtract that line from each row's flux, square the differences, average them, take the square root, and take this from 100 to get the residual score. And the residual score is 97.9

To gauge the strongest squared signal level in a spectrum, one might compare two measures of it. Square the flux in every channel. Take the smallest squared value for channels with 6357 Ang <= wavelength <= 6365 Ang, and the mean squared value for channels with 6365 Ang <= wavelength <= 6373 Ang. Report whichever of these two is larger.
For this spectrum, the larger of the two 120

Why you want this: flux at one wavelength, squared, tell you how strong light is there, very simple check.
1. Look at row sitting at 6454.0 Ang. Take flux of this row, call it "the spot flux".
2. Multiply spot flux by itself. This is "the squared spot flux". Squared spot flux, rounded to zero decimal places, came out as 114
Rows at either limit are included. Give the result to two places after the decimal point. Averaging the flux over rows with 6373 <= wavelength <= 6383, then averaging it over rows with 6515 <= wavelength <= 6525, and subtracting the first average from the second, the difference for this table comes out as -1.37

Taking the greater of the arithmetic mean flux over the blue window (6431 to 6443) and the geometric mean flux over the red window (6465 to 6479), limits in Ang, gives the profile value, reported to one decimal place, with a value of 10.5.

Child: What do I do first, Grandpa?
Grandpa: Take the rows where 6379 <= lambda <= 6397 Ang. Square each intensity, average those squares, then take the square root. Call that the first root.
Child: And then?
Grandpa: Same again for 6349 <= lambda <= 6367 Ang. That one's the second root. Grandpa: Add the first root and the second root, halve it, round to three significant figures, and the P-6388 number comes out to 11.2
